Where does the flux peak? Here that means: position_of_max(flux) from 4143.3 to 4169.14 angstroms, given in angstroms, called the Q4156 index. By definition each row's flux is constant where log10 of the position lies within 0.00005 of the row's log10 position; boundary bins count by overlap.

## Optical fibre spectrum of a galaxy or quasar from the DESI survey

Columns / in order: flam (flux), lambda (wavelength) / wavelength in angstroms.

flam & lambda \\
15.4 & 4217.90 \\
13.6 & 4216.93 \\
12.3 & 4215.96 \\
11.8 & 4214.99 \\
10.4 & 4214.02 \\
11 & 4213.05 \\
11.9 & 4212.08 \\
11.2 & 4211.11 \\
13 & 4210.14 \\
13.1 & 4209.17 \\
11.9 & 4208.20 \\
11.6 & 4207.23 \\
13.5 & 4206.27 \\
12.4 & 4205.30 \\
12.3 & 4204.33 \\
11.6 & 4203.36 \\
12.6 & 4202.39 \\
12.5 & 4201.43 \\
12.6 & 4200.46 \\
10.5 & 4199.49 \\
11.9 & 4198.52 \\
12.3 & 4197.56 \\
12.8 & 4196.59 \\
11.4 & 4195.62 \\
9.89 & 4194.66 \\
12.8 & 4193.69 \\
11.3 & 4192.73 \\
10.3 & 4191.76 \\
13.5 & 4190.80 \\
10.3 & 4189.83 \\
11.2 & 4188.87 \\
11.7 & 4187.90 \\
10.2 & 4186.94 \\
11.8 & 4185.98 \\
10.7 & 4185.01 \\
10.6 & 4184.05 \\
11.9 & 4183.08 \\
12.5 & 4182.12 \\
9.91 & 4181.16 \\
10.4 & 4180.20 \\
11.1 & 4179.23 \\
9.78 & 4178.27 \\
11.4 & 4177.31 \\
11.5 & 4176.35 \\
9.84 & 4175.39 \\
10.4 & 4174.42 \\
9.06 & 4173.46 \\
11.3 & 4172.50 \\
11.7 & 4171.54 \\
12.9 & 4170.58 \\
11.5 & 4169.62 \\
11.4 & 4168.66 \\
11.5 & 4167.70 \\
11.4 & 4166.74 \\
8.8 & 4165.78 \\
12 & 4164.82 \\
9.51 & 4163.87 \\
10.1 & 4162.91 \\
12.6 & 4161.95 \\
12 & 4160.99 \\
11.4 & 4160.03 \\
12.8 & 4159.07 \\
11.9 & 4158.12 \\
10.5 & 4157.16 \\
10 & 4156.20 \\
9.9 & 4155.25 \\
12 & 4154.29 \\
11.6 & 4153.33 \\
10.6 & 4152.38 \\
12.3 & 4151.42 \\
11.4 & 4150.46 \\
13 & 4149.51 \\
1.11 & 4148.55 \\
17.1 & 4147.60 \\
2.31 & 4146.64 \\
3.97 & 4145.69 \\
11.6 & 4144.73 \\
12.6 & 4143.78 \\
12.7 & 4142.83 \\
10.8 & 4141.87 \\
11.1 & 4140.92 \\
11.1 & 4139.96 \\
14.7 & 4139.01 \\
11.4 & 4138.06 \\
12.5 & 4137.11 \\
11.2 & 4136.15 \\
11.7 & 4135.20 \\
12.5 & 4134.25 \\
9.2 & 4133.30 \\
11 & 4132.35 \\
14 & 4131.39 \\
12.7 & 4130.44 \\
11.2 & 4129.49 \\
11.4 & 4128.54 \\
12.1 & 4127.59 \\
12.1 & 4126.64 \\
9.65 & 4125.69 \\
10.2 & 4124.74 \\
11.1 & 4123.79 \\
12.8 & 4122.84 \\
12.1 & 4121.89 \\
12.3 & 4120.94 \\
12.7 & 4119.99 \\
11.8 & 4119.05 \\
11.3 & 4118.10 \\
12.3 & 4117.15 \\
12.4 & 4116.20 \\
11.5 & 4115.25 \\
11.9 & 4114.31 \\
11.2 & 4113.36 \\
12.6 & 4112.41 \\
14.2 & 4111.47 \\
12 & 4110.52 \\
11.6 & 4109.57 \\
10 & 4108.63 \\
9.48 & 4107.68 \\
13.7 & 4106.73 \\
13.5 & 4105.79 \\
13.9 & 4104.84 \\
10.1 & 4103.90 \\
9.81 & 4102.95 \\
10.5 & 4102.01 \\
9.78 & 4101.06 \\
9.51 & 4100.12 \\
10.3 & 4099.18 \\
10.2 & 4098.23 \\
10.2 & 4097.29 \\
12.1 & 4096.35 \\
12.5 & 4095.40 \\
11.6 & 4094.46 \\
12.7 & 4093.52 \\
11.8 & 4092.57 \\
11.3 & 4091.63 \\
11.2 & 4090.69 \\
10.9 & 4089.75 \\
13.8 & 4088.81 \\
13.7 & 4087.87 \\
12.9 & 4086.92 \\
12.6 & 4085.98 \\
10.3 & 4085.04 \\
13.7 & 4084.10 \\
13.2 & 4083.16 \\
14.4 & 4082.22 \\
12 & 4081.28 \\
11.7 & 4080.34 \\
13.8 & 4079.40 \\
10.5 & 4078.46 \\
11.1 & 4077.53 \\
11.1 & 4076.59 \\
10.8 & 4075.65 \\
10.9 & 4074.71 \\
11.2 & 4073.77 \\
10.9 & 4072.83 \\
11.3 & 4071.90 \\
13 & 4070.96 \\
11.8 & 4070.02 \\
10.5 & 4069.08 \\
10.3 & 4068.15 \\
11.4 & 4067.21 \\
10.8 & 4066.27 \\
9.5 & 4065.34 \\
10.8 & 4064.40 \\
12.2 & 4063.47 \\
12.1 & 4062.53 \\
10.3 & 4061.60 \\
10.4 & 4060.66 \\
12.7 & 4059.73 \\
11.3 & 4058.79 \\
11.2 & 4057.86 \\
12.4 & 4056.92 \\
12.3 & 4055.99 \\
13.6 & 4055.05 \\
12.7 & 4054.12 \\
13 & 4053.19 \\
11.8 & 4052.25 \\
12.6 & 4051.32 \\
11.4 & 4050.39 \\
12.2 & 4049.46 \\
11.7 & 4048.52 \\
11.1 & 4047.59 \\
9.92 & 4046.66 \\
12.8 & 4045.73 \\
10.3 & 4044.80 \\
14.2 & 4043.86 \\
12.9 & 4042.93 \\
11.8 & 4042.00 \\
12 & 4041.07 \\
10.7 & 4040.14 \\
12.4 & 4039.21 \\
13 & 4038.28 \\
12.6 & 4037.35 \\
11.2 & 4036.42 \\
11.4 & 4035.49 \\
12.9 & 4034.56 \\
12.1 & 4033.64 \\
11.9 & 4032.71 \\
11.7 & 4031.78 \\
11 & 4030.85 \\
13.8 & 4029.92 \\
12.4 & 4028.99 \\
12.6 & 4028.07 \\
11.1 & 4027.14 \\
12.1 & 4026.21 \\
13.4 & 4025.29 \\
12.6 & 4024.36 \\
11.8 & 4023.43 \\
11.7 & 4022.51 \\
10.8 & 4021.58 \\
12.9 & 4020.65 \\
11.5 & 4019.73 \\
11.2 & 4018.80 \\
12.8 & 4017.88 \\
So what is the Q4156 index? 4147.60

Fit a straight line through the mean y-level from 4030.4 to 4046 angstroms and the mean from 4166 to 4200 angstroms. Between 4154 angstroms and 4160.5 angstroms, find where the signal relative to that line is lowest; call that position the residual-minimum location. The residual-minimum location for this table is 4155.25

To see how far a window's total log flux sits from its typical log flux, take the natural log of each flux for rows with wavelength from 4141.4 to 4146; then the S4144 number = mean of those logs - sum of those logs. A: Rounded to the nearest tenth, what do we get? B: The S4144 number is -9.0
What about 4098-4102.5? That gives -9.2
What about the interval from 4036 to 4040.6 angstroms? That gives -9.9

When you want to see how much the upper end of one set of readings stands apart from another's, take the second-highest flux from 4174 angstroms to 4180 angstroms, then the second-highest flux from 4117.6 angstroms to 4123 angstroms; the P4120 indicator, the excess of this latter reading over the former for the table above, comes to 1.3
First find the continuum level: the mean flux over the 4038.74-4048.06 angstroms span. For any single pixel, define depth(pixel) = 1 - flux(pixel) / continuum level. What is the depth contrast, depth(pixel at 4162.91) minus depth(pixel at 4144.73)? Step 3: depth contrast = 0.13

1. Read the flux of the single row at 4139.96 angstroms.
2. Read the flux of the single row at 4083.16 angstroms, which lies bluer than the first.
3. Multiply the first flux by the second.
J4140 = 147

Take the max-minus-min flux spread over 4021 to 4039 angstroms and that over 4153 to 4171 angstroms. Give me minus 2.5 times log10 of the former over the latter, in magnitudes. 0.34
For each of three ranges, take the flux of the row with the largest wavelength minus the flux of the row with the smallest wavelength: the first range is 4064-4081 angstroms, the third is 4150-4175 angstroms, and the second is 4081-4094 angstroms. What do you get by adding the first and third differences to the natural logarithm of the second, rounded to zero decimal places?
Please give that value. 0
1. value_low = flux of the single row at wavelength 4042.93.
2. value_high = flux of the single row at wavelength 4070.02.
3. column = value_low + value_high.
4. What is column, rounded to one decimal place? 24.7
